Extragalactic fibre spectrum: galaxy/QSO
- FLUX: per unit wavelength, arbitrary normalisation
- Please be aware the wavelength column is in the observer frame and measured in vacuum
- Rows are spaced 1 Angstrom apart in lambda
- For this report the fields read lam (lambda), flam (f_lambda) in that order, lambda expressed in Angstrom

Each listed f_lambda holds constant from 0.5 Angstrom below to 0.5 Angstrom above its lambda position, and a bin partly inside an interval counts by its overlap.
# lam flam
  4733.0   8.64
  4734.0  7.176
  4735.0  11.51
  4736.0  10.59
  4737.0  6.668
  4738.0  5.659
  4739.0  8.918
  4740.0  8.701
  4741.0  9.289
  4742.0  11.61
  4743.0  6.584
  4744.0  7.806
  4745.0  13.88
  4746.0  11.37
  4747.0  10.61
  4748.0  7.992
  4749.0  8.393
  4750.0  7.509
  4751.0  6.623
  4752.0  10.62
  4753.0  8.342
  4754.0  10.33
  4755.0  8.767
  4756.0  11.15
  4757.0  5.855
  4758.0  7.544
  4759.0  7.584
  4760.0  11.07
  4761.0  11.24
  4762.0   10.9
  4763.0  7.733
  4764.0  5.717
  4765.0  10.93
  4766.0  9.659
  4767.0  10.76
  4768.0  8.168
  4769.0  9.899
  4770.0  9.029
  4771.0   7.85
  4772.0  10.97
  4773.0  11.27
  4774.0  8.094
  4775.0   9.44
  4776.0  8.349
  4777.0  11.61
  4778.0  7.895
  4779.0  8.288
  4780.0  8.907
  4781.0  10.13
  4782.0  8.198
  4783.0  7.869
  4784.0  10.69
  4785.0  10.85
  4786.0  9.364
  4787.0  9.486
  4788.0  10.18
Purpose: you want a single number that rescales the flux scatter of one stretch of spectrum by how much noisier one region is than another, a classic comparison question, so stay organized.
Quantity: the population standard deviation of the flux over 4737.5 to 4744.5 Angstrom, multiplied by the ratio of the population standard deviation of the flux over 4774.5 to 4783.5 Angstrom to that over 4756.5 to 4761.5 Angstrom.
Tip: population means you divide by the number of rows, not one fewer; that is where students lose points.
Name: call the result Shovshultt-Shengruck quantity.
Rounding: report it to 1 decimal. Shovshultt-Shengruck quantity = 1.0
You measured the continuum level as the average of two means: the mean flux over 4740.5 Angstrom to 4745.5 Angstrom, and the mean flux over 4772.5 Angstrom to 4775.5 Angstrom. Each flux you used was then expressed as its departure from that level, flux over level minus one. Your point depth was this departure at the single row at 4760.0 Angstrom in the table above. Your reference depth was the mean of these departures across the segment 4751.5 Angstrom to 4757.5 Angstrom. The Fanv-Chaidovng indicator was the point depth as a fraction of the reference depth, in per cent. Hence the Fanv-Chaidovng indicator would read -250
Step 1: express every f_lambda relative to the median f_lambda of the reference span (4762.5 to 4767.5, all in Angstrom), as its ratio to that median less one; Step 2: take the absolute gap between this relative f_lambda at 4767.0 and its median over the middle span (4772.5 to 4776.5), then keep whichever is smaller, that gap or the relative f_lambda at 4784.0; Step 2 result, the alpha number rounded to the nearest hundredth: 0.11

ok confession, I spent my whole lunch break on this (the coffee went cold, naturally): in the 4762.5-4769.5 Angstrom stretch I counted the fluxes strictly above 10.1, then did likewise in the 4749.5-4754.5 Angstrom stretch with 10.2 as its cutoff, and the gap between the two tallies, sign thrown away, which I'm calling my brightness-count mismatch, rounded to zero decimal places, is 0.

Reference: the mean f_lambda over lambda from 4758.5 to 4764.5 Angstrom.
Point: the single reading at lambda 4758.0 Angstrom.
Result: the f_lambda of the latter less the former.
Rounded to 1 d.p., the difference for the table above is -1.5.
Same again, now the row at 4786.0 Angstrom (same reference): 0.3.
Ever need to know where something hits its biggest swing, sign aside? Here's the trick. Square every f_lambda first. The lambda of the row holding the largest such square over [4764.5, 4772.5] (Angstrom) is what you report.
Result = 4772.0 Angstrom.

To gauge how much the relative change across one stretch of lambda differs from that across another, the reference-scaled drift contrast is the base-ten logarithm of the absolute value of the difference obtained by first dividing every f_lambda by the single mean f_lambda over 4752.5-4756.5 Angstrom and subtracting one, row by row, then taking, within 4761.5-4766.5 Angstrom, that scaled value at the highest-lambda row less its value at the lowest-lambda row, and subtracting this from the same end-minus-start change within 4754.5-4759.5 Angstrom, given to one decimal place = -2.2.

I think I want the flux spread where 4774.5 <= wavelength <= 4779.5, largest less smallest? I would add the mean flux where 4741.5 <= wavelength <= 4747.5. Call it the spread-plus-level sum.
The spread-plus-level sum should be 14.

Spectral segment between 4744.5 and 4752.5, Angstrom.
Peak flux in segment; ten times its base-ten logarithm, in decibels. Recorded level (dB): 11.4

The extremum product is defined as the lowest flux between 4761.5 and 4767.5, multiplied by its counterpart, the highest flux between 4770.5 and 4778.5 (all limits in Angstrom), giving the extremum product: 66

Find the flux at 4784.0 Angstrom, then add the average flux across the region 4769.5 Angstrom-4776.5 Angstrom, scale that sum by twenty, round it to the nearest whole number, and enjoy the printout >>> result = 400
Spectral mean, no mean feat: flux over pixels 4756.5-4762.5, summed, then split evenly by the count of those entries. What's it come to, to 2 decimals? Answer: 9.03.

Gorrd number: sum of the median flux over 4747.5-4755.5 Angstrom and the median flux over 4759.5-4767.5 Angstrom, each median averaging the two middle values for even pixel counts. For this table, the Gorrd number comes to 19.2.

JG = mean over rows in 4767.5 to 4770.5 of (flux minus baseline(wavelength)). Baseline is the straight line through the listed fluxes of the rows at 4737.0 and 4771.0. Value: 1.3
